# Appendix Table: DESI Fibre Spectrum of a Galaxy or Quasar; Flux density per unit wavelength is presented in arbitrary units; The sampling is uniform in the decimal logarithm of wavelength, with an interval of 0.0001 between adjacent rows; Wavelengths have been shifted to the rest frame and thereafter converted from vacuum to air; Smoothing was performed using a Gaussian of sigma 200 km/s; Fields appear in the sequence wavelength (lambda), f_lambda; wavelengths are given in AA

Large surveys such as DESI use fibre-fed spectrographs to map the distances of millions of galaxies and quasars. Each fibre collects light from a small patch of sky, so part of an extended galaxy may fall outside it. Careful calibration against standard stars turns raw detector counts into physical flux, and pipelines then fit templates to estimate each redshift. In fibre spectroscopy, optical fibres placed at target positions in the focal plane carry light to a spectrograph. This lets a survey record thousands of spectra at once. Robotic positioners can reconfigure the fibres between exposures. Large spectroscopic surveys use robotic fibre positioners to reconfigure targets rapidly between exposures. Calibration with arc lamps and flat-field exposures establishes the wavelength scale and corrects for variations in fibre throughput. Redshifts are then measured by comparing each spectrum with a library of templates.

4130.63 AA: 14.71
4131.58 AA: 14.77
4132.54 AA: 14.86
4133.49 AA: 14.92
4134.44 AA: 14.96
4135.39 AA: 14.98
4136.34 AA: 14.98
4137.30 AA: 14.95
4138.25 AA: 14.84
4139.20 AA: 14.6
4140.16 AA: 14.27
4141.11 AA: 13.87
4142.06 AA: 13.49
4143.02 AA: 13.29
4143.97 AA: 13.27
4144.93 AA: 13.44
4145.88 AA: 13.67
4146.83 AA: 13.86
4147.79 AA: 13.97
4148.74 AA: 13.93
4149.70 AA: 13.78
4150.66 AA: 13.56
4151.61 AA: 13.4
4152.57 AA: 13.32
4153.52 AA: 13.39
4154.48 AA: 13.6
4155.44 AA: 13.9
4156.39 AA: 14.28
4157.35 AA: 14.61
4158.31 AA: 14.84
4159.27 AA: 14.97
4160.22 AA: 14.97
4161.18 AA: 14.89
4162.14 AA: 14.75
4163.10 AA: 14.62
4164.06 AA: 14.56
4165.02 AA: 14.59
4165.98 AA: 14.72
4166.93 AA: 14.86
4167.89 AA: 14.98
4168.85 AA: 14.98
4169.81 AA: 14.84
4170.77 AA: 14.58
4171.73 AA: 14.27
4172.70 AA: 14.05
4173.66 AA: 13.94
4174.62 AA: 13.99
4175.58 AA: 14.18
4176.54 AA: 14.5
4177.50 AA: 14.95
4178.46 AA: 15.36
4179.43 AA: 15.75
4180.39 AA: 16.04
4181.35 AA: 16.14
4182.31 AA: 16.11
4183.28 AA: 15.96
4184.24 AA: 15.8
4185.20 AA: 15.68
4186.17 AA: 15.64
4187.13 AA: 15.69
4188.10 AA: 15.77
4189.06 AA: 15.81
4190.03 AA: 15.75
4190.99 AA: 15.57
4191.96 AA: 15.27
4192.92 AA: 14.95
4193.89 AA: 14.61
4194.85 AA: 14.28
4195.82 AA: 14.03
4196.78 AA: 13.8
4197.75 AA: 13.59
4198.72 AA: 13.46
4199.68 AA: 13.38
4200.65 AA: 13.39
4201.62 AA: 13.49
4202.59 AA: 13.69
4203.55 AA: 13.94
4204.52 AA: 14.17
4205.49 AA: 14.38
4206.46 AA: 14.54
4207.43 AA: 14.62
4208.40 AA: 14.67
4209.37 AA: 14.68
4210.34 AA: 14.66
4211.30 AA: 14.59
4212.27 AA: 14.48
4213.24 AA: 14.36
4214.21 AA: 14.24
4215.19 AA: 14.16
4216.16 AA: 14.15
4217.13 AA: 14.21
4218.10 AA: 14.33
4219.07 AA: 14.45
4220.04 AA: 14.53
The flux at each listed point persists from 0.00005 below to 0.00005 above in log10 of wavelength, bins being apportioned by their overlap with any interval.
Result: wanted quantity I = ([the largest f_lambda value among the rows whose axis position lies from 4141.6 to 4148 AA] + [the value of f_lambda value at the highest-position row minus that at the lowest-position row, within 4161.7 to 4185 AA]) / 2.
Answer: 7.51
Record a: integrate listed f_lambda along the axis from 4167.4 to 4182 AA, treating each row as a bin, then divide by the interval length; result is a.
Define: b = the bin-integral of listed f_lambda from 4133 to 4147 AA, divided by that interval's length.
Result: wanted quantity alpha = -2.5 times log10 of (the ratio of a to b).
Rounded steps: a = 14.9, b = 14.2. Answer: -0.05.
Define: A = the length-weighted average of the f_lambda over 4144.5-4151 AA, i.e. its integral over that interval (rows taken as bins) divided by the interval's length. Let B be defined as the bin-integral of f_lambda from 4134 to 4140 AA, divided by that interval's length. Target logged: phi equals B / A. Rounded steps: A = 13.8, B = 14.8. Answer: 1.08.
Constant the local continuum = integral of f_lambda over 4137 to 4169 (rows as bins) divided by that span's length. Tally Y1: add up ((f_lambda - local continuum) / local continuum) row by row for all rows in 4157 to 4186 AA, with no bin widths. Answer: 1.6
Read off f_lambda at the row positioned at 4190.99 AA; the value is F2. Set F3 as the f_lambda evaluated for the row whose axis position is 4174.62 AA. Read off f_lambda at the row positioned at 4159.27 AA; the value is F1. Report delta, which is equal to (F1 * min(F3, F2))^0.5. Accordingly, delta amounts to 14.5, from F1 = 14.97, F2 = 15.57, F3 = 13.99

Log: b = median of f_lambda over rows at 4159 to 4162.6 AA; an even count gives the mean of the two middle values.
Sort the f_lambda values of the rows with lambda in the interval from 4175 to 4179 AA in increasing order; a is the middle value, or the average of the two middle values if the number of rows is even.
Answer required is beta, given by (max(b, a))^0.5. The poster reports 3.86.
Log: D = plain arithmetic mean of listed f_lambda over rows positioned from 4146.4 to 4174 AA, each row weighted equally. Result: 14.3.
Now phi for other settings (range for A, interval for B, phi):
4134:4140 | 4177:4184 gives 1.06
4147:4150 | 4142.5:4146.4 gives 0.97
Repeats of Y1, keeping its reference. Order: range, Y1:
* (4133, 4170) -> 0.3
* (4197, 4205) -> -0.3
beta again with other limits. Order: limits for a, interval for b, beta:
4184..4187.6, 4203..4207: 3.96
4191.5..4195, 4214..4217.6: 3.84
